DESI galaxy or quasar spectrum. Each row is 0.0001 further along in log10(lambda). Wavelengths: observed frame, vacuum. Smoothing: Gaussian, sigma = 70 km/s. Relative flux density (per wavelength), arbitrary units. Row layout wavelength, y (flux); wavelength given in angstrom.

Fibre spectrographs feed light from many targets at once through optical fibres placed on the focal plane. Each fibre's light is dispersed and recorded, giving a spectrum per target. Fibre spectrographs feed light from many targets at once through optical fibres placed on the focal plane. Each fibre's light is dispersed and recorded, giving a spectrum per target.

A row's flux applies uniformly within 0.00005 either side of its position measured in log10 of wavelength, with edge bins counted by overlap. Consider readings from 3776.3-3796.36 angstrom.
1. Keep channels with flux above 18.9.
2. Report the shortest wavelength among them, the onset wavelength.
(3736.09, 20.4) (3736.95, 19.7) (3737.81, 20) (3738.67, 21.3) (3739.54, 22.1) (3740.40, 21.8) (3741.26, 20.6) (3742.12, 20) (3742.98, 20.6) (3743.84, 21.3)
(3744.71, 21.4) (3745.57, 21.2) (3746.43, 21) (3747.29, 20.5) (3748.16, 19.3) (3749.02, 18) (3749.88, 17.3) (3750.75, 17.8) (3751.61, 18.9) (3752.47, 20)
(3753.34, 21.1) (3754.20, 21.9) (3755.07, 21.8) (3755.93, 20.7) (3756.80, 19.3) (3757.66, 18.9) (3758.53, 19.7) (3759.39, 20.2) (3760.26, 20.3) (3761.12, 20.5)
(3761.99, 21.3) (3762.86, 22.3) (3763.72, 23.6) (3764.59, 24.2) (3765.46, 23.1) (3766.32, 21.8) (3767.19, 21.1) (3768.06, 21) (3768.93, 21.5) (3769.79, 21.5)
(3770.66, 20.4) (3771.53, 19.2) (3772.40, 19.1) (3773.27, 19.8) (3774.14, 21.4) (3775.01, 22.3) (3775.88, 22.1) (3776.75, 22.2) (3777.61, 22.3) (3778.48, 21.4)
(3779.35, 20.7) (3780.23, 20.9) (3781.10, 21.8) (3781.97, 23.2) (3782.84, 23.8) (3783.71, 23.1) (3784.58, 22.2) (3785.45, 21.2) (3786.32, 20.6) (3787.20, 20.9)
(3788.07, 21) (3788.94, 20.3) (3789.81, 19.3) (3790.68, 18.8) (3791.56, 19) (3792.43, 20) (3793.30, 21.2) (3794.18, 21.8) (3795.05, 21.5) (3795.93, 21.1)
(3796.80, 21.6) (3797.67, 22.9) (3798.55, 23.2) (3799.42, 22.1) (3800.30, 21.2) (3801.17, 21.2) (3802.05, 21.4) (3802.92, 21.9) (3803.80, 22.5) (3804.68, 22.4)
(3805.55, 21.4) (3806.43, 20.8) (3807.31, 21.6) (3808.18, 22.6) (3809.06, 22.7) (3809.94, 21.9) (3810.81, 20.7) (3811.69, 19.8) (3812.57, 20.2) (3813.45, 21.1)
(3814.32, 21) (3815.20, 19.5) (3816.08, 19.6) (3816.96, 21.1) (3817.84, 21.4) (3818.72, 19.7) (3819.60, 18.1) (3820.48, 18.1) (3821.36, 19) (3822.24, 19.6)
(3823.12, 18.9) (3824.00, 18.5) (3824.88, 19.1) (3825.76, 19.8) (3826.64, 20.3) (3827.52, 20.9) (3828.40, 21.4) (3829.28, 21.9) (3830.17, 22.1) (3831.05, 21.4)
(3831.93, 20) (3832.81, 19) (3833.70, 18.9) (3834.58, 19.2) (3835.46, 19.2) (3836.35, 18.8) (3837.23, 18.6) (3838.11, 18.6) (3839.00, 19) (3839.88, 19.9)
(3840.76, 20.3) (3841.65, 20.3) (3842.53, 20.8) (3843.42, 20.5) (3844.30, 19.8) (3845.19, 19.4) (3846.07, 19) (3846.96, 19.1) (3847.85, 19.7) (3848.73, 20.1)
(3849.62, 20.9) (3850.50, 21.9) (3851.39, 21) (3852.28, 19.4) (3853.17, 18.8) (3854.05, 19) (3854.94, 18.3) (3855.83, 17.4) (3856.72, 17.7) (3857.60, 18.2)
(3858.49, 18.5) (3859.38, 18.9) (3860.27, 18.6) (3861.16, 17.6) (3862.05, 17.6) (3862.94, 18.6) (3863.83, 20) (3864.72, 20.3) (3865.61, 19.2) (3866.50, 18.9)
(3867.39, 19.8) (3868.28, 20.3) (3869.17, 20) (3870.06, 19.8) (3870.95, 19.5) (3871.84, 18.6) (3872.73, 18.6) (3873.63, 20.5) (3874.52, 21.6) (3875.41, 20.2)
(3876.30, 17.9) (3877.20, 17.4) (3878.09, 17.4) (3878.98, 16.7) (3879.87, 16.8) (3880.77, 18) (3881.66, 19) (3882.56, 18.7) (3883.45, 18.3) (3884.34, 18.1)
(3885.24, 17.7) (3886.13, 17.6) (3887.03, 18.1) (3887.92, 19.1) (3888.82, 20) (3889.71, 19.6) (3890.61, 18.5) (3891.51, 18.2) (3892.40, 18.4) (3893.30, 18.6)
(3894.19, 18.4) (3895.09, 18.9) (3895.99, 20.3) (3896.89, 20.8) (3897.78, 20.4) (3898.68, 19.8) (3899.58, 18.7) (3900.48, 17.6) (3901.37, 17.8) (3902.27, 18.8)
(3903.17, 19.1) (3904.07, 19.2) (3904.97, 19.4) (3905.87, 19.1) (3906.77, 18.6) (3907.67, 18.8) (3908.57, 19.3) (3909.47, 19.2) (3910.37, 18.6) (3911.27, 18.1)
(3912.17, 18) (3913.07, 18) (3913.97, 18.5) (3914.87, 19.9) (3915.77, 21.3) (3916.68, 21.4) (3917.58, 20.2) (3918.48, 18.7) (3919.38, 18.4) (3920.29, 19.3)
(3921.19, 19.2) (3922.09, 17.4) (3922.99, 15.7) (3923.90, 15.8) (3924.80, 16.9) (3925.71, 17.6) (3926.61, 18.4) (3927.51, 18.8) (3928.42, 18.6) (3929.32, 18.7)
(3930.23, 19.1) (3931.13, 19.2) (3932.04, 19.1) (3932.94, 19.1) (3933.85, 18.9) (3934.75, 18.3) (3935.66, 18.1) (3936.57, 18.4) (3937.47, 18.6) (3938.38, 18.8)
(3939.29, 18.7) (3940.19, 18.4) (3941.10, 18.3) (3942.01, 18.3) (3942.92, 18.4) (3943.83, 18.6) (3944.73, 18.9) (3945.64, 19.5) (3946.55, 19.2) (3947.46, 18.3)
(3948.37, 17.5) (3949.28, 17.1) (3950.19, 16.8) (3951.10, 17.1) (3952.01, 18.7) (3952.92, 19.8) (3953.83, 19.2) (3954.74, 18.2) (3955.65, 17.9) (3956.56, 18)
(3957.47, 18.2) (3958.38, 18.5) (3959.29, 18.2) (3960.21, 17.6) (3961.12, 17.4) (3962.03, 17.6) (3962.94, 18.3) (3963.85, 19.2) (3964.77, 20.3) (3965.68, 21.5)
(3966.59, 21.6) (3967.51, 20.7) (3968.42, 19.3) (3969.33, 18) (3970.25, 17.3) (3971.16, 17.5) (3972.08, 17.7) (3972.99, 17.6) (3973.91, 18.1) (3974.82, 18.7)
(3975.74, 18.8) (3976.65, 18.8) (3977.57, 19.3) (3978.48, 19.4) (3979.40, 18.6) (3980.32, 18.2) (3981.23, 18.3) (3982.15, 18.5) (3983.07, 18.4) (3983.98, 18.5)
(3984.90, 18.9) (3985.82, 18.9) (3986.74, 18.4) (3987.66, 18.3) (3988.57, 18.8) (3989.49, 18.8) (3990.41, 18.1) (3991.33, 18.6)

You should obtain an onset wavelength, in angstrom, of 3776.75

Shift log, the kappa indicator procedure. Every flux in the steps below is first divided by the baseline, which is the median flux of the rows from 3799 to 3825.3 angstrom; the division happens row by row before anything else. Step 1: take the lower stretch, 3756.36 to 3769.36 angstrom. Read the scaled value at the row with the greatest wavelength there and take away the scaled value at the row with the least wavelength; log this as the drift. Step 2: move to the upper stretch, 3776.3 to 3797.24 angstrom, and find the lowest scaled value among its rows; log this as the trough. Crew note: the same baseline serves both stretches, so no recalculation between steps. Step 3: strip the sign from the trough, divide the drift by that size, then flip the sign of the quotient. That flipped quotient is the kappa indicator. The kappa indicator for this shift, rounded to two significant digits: -0.12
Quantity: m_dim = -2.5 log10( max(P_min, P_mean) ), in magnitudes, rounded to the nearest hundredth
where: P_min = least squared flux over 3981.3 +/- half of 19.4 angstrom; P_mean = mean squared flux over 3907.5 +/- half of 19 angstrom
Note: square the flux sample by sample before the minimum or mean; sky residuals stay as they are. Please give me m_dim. -6.40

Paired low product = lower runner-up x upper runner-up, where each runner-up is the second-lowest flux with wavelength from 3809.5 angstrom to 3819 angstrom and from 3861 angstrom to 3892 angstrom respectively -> 329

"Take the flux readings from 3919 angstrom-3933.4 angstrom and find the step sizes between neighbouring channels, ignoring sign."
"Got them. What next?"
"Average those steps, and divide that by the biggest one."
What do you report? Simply 0.31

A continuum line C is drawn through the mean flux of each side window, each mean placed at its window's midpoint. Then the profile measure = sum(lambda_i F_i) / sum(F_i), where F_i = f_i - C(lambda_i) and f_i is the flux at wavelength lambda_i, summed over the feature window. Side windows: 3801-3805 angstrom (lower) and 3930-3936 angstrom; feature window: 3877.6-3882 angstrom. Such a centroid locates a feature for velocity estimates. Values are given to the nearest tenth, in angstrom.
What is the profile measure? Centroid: 3879.5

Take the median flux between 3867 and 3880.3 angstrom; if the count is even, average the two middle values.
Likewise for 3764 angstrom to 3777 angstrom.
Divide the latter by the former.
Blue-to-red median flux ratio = 1.10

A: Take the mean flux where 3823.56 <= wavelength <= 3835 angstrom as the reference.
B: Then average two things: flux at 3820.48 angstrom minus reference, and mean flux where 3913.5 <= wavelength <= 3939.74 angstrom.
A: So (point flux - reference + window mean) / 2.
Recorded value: 8.3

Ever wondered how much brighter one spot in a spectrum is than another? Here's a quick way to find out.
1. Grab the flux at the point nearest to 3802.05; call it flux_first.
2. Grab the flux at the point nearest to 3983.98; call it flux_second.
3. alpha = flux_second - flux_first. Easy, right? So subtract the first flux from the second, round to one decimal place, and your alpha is -2.9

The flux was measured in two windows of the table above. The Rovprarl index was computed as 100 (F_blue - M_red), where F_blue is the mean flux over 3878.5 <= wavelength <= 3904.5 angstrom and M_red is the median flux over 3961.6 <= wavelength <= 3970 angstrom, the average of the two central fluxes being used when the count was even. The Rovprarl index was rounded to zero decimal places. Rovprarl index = -64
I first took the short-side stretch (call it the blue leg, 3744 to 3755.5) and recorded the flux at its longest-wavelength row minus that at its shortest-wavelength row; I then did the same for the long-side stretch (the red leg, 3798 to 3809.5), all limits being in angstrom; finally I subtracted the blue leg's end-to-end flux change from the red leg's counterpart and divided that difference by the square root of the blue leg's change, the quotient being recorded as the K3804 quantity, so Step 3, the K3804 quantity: -1.4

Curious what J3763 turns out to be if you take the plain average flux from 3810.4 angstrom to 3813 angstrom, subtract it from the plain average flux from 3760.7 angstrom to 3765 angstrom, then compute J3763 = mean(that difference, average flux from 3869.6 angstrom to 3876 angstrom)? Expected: 11.0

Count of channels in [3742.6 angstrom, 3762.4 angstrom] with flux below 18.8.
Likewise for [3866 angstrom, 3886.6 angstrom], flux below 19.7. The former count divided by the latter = 0.19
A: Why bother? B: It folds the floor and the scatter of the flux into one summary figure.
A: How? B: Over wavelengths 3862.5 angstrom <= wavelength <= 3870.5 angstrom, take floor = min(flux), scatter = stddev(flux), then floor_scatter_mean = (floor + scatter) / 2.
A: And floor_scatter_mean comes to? 9.6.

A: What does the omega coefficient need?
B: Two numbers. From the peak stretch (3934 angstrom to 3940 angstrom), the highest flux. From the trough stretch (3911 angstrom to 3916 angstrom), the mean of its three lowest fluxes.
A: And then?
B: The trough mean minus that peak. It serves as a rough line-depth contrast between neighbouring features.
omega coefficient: -1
